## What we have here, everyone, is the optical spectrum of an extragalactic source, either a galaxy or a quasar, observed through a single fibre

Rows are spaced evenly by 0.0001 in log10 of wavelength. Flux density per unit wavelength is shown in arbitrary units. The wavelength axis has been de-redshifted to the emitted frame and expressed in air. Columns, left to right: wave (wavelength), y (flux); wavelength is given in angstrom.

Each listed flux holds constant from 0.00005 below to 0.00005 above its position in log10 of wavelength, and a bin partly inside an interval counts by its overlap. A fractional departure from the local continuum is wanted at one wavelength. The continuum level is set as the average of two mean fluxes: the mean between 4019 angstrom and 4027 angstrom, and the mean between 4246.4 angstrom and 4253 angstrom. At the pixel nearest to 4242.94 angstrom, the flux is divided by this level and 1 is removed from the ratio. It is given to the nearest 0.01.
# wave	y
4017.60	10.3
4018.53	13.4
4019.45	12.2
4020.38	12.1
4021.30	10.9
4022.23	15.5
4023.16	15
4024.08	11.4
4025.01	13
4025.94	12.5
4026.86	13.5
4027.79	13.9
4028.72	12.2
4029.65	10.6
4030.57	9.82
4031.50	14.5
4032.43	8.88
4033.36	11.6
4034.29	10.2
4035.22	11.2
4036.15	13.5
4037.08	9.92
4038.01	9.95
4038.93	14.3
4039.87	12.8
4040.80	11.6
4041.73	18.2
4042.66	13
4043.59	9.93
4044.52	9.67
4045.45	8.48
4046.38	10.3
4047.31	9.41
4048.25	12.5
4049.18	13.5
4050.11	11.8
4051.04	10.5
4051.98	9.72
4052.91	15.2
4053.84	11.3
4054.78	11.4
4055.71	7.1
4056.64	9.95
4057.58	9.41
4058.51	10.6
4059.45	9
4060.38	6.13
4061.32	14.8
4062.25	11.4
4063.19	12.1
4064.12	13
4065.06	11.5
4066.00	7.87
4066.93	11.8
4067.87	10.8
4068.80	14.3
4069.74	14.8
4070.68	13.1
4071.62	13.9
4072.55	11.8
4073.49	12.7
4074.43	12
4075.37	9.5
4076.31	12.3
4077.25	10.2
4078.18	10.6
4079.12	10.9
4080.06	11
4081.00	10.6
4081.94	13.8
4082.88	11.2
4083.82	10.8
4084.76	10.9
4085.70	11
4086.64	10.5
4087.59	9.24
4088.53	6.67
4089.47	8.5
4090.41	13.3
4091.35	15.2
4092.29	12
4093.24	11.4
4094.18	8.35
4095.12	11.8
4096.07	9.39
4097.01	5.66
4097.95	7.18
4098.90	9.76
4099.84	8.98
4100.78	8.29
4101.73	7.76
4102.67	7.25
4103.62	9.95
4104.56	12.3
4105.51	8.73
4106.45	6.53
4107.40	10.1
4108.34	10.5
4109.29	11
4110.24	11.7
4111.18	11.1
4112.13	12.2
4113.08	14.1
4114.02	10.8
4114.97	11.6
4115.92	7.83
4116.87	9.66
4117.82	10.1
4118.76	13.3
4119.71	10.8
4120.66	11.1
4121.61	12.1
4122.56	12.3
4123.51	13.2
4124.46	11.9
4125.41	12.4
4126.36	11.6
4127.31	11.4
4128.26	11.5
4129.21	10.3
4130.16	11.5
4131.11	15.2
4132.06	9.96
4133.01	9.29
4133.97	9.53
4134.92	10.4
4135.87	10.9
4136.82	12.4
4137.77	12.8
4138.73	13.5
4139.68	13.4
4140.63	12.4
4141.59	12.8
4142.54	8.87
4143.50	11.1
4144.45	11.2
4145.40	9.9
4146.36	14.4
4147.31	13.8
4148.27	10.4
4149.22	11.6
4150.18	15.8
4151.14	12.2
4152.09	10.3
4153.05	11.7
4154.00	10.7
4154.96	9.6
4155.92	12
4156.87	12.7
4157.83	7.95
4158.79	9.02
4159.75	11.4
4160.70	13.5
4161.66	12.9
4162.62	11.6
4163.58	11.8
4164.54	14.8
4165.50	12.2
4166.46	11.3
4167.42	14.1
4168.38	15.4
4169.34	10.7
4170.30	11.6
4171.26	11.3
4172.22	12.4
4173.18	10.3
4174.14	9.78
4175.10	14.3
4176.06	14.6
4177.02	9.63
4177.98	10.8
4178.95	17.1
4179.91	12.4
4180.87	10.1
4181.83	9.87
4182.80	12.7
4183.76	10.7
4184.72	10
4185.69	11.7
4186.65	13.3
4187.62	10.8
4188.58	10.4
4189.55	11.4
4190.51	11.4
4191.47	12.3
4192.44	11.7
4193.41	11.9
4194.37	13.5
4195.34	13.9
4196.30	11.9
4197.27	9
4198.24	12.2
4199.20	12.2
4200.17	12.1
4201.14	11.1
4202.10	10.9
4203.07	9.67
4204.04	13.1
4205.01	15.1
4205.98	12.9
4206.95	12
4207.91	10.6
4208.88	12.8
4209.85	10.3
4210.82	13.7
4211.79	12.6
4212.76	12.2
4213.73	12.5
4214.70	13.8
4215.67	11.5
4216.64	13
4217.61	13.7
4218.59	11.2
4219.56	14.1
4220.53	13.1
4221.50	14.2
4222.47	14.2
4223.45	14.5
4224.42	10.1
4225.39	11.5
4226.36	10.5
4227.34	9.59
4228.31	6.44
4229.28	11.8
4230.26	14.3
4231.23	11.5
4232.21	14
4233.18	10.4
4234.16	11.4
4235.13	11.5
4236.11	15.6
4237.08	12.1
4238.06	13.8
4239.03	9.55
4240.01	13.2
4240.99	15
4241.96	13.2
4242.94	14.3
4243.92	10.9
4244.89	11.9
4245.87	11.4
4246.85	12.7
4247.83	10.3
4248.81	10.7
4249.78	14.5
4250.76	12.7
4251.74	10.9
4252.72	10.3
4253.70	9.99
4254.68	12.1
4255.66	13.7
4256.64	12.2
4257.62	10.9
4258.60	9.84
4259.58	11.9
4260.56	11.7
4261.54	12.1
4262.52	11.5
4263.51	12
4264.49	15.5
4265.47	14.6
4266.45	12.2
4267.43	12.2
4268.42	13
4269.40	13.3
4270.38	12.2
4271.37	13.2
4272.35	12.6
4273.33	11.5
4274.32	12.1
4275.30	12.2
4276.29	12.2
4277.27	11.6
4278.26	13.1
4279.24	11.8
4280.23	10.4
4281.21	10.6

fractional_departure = 0.16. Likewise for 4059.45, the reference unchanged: -0.27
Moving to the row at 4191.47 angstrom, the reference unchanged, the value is 0.00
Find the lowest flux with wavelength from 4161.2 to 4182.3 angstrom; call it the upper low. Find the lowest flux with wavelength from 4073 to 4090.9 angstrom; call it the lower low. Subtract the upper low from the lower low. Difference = -3.0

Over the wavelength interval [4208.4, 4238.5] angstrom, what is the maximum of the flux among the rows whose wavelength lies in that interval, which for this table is 15.6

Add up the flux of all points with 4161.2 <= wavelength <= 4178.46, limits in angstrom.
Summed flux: 220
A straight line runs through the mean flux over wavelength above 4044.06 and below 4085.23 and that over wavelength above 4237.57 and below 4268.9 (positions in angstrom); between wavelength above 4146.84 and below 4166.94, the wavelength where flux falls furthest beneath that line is 4157.83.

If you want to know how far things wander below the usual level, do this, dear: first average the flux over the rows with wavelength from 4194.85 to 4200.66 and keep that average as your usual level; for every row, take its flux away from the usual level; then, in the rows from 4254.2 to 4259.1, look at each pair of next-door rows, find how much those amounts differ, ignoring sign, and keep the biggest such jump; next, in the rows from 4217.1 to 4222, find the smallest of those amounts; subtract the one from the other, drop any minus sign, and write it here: 3.9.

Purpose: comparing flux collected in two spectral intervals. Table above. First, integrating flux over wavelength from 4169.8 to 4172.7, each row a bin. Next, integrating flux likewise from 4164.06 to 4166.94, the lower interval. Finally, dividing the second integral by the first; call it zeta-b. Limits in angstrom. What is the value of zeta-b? 1.08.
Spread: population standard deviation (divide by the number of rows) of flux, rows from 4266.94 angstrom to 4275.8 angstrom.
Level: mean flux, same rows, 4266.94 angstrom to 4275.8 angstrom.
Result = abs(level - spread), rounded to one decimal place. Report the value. 11.9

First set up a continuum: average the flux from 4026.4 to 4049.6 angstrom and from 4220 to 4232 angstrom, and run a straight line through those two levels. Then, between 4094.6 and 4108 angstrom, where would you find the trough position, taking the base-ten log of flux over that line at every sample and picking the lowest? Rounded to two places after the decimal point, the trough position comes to 4097.01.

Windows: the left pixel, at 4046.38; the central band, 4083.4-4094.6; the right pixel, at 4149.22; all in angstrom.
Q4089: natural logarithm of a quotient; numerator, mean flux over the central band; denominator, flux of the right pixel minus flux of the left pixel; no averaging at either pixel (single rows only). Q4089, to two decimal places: 2.10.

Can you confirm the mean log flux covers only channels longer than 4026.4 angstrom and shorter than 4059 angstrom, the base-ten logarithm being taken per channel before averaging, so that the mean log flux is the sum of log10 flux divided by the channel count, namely 1.05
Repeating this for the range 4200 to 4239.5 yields 1.08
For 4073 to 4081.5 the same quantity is 1.04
